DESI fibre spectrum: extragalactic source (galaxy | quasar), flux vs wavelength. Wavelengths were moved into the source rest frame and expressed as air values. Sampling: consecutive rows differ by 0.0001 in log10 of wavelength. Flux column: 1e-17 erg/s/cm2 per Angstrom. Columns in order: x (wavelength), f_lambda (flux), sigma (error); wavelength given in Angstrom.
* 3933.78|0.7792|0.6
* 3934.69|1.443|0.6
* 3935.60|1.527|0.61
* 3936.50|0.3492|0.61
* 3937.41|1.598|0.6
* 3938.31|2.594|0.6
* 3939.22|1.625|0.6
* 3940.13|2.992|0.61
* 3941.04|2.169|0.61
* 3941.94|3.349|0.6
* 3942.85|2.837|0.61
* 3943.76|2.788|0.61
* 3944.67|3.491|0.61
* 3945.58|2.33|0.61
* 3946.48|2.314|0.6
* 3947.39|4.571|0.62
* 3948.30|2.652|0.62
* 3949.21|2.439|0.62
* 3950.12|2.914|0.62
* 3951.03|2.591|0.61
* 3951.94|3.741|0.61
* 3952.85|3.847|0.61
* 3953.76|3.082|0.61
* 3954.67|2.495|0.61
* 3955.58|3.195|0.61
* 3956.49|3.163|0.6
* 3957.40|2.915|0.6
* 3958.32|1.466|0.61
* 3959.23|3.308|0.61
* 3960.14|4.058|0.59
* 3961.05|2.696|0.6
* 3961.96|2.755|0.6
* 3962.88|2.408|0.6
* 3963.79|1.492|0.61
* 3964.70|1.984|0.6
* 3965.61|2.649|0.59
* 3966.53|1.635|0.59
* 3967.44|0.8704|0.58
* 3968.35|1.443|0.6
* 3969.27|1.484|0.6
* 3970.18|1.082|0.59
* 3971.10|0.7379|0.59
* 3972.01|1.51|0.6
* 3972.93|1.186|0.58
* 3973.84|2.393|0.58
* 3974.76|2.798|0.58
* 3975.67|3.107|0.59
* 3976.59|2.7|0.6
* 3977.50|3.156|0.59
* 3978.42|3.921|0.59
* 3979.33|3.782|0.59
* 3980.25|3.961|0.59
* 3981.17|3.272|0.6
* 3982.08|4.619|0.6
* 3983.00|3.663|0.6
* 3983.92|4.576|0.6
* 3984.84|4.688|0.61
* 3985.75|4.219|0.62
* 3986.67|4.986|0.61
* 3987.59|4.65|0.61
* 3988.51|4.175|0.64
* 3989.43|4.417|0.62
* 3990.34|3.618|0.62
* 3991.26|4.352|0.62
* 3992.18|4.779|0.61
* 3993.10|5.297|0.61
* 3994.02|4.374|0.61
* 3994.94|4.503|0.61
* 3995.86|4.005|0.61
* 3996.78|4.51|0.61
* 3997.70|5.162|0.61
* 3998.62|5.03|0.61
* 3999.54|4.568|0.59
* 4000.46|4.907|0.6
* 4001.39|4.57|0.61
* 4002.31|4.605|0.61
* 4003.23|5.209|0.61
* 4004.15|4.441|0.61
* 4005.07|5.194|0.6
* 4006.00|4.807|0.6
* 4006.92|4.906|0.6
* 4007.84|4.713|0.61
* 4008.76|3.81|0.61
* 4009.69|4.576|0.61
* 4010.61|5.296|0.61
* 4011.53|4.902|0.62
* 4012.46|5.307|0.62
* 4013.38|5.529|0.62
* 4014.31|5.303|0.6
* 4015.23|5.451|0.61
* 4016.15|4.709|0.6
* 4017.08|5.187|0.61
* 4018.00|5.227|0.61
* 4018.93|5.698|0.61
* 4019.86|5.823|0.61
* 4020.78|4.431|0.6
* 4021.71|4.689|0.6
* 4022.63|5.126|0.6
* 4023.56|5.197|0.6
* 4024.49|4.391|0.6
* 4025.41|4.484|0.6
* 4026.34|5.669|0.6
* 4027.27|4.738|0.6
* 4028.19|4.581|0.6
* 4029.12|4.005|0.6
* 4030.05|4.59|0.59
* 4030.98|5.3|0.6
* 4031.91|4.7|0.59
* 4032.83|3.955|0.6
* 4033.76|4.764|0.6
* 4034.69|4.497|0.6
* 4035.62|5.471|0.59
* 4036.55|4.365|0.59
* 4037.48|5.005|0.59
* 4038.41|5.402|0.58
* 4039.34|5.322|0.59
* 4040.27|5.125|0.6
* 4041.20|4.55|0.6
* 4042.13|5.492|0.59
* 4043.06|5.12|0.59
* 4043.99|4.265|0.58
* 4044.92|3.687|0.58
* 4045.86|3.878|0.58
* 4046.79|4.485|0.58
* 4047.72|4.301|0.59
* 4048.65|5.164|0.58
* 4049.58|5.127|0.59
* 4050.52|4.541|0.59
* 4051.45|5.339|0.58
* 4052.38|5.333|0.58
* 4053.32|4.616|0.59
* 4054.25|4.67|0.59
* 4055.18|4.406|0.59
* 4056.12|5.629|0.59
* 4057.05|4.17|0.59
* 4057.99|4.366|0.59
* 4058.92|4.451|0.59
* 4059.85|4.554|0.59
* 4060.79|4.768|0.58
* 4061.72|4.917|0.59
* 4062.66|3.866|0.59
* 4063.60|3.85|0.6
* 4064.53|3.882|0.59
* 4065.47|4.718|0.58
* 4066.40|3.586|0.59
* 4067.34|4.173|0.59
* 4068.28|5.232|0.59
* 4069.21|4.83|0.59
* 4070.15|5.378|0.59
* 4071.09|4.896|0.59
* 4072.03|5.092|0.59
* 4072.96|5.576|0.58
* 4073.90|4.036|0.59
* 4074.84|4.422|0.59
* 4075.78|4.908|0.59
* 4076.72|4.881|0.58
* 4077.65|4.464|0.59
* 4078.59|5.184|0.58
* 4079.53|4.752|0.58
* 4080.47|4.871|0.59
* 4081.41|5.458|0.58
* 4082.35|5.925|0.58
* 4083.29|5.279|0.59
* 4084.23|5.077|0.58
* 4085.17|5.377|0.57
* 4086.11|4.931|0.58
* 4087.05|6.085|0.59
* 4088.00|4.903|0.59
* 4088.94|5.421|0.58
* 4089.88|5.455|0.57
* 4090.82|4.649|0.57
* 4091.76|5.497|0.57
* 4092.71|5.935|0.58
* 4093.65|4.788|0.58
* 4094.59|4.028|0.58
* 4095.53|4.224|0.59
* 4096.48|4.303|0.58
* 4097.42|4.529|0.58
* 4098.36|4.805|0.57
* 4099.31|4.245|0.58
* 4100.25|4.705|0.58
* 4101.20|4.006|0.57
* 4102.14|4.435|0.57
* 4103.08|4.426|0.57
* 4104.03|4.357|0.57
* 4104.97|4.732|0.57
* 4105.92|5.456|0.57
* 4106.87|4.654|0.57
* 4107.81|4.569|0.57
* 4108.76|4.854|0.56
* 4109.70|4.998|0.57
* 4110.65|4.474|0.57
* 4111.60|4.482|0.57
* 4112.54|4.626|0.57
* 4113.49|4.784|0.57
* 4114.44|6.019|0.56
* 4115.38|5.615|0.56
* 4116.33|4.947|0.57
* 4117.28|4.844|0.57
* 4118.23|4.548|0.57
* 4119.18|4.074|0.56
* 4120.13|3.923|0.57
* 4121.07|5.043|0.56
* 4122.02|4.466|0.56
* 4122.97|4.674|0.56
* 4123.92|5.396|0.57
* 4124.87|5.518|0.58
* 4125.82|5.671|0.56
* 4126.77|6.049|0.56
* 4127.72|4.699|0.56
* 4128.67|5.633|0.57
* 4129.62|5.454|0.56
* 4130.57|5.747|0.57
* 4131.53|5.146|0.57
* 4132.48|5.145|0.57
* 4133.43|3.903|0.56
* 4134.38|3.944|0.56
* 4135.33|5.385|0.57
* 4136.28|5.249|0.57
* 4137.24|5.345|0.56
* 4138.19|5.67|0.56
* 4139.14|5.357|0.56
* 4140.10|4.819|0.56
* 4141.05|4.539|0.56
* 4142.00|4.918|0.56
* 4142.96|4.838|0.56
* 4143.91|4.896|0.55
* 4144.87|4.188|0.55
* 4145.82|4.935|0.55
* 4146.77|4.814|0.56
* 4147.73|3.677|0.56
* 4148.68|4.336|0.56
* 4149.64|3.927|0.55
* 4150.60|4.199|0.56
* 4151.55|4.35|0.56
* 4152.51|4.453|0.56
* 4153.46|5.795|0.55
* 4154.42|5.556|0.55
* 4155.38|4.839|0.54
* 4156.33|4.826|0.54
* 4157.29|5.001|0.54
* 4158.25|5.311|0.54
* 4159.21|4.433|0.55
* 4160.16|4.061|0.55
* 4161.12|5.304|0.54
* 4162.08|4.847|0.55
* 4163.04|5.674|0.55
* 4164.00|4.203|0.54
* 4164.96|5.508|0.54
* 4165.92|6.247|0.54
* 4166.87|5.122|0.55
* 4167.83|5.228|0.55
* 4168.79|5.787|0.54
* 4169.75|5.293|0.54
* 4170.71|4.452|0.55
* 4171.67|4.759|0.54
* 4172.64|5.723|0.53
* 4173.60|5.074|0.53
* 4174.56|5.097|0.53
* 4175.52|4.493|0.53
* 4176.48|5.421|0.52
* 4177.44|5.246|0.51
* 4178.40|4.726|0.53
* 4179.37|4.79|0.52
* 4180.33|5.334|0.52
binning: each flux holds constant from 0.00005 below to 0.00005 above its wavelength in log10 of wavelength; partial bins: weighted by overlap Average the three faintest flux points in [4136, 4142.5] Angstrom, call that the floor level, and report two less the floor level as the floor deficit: -2.8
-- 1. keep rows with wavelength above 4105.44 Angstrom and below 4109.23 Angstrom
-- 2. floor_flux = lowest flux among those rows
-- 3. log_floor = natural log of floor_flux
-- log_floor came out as 1.52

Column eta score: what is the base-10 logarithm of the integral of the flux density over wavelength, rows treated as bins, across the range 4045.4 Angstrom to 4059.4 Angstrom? 1.82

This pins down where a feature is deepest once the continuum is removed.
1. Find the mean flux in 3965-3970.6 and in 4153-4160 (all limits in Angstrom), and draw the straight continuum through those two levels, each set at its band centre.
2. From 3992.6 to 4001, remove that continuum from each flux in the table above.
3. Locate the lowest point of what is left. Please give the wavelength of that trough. 3995.86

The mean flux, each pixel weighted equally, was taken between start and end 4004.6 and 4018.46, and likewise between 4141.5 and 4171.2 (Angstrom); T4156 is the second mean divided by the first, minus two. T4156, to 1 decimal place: -1.0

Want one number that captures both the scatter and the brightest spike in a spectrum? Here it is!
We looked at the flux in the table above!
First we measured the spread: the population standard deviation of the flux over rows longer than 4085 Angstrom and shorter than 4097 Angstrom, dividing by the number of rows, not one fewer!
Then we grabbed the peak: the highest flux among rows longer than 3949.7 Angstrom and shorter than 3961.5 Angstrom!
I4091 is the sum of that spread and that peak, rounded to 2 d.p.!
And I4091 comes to 4.68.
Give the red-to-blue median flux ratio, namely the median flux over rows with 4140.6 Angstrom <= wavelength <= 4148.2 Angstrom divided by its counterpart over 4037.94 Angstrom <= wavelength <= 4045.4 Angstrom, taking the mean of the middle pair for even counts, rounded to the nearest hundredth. 0.94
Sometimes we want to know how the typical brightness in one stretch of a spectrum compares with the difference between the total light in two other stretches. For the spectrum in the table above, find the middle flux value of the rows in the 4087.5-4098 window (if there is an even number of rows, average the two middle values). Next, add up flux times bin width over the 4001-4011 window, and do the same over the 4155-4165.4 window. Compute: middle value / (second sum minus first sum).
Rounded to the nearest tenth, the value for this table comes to 1.3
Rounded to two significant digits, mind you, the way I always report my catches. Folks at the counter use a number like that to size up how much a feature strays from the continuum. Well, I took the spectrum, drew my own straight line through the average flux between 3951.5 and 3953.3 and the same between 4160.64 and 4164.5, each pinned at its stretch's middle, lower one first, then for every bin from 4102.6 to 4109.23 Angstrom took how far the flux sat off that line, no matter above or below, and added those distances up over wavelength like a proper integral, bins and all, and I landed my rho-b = 1.6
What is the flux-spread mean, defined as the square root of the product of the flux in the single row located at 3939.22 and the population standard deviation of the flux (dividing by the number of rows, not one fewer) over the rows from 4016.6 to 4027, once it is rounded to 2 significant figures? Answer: 0.90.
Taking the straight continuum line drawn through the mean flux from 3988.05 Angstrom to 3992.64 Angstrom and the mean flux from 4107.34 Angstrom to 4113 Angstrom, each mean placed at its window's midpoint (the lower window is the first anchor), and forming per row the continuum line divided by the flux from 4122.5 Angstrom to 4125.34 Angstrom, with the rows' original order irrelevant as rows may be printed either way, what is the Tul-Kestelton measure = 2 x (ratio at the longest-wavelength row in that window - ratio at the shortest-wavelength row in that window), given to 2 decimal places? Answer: -0.31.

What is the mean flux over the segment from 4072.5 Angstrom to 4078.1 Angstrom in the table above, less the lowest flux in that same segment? 0.68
